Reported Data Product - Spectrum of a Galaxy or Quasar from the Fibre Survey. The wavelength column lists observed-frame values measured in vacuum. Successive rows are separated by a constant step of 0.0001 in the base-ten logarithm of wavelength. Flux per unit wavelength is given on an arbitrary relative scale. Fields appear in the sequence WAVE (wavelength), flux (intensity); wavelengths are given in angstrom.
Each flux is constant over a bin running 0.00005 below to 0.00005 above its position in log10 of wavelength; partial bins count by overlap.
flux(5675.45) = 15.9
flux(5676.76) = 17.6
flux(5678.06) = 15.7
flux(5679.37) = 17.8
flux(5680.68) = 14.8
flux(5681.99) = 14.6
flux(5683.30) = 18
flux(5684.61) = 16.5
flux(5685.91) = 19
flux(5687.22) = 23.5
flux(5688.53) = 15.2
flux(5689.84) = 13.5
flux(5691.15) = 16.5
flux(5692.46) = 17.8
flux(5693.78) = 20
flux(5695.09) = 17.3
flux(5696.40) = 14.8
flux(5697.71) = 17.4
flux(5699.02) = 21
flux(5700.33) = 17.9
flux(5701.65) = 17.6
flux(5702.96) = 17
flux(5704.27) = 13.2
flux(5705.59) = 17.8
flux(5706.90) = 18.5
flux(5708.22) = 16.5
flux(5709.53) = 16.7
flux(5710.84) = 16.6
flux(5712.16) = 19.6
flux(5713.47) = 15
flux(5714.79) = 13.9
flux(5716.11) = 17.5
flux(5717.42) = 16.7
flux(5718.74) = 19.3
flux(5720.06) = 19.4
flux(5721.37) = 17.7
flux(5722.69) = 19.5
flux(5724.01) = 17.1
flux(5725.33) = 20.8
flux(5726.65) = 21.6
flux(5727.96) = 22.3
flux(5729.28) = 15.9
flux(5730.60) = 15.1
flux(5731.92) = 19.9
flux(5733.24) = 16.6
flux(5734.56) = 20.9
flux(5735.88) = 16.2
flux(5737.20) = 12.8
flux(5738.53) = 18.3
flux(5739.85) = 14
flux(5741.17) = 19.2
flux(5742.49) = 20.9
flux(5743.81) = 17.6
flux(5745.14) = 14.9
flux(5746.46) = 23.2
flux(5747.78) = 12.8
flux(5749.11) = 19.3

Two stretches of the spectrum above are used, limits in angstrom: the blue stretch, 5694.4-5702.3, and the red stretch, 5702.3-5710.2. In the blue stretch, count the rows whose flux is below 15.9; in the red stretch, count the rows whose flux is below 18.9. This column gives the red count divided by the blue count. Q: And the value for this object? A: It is 6.0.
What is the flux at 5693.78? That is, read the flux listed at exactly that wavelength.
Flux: 20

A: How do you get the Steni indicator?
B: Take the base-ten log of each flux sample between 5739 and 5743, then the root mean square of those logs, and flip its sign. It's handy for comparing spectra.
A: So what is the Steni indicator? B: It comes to -1.25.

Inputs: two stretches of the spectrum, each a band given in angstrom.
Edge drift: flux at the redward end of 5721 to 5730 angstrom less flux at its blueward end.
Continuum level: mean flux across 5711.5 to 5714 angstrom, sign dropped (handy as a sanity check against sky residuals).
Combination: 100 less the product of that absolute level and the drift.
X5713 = 131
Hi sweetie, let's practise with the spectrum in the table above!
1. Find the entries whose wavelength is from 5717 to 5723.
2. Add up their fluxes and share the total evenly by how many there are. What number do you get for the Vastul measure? 18.5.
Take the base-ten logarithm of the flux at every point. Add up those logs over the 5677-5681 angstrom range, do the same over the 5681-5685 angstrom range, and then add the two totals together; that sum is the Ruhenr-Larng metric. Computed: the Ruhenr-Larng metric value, 7.3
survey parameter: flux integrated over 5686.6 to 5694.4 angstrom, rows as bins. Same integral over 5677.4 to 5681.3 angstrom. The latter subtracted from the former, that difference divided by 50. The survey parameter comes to 1.5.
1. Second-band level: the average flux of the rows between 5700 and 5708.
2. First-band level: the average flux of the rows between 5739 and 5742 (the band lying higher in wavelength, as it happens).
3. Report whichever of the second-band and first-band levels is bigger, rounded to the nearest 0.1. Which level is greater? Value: 17.0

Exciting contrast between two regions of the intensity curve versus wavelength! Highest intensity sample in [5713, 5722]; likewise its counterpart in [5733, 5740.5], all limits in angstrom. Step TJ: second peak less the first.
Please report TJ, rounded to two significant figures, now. 1.5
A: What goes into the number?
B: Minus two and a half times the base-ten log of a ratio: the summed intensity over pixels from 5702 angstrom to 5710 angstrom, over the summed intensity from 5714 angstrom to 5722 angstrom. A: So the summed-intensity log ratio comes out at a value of 0.05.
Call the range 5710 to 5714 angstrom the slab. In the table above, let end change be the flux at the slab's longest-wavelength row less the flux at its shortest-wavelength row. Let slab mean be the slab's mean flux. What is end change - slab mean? -18.7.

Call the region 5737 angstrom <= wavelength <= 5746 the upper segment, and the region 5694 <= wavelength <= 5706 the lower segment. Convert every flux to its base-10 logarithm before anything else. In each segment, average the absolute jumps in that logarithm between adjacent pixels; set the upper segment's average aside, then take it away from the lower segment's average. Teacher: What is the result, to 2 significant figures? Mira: -0.030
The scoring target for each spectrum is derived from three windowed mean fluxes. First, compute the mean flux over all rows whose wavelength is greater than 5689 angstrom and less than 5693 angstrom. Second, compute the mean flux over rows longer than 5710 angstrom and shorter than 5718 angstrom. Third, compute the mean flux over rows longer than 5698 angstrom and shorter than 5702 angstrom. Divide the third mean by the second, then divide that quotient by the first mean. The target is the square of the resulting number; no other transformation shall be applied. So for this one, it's 0.0051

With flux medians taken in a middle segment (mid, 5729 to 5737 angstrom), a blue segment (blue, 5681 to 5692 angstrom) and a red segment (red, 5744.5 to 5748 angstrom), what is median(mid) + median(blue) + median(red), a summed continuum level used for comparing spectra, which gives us 47.8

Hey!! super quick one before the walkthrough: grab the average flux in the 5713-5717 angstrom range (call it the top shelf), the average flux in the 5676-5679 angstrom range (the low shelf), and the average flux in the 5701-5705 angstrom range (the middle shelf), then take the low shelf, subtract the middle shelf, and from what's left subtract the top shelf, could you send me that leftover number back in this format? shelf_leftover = -14.8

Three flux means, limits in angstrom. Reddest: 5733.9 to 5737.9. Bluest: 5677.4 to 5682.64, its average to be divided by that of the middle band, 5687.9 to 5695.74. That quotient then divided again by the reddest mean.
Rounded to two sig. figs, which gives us 0.057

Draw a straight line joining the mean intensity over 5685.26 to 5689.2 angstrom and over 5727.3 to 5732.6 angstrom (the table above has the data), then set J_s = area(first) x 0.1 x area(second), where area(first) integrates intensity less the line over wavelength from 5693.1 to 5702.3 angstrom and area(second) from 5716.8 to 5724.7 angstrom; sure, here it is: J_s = 1.6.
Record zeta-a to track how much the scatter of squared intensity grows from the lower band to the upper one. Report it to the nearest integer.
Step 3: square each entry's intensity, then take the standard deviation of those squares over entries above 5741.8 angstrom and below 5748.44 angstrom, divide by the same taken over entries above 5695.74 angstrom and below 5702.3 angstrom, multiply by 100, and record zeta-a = 193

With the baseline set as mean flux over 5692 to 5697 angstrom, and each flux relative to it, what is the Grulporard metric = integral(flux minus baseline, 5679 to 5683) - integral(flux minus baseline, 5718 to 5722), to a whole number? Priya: -12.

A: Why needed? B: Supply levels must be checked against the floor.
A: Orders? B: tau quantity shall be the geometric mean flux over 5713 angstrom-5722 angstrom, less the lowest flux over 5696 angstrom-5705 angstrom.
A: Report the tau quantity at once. 3.8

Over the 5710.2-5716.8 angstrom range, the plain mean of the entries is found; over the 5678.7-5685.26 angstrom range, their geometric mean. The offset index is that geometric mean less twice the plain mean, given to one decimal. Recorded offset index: -16.8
